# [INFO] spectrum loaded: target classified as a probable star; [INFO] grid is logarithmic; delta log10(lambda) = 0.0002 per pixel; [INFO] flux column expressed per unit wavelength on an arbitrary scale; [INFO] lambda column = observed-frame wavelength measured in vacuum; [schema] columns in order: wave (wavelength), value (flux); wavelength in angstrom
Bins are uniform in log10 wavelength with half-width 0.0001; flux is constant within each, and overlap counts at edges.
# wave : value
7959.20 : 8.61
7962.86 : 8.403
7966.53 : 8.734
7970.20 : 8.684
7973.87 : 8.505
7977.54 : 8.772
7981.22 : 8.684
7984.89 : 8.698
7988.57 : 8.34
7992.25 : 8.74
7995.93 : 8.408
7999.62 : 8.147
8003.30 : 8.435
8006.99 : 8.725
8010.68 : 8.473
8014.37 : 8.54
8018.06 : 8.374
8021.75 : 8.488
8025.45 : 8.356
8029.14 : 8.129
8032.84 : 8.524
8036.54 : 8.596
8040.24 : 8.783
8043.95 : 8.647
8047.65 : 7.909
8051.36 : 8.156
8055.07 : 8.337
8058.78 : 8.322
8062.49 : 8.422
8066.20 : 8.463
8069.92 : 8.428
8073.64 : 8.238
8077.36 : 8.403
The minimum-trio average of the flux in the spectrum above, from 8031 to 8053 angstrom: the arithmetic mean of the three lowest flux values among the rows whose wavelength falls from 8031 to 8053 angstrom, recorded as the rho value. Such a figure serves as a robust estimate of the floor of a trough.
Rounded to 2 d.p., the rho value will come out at 8.20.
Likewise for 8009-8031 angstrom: 8.29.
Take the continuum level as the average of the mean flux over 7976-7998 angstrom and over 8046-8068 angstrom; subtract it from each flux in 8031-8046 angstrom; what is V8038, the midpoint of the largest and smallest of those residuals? 0.22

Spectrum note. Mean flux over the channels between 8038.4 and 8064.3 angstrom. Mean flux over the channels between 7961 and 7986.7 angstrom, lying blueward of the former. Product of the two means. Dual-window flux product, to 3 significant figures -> 72.3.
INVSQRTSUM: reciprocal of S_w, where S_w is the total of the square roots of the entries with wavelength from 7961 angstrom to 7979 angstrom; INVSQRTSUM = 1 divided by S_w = 0.0681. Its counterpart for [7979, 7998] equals 0.0683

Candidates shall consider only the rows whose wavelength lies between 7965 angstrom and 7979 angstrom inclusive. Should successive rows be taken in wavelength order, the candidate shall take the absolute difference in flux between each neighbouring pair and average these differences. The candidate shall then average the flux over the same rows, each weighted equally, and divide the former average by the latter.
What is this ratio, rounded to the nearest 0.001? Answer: 0.019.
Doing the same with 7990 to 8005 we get 0.035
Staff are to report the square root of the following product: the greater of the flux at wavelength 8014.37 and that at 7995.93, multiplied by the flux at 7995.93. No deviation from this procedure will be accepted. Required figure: 8.47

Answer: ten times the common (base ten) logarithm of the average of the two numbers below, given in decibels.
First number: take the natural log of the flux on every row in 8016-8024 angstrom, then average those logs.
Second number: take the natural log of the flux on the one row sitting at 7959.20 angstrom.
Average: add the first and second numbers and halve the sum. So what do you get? 3.31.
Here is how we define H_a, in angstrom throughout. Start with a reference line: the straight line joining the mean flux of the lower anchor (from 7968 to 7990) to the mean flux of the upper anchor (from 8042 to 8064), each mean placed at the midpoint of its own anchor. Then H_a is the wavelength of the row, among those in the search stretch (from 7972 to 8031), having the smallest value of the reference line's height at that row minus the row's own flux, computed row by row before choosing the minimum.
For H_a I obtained 8006.99 angstrom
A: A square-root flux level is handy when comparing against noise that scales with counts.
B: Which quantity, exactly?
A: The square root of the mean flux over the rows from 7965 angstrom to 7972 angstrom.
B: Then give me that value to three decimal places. 2.951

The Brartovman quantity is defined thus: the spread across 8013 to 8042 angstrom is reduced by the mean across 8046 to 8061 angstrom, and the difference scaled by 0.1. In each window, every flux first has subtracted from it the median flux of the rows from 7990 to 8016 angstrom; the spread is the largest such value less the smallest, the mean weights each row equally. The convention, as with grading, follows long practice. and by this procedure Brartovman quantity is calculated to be 0.09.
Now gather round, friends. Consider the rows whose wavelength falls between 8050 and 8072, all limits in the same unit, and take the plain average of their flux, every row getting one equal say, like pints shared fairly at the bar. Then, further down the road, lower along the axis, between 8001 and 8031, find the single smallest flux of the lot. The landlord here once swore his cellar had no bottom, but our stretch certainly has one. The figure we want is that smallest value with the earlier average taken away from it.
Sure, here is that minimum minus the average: -0.23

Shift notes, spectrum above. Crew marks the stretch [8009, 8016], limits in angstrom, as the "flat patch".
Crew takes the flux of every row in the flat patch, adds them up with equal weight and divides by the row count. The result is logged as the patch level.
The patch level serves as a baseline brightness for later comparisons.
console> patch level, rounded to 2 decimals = 8.51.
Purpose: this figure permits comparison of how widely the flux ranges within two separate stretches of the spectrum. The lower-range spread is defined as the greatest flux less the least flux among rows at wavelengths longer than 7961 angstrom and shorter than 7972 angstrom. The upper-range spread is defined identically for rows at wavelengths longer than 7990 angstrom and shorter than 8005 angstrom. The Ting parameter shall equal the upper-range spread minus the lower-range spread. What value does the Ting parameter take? 0.3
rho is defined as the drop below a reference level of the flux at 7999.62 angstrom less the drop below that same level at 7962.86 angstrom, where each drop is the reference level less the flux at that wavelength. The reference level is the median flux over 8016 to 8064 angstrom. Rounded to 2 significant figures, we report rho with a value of 0.26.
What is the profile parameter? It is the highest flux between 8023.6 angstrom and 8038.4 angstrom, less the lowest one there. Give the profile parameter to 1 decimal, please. 0.5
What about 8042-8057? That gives 0.7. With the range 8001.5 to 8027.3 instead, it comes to 0.4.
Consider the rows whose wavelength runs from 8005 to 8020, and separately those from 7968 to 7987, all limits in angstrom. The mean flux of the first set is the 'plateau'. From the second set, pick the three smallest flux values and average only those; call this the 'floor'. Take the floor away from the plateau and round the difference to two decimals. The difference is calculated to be -0.10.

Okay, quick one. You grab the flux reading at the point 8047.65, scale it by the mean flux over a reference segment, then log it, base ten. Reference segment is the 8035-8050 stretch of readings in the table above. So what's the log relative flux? -0.030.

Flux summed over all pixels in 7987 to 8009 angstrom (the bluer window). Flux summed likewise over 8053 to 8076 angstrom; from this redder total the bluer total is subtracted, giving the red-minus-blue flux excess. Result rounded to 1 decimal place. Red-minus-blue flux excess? -0.6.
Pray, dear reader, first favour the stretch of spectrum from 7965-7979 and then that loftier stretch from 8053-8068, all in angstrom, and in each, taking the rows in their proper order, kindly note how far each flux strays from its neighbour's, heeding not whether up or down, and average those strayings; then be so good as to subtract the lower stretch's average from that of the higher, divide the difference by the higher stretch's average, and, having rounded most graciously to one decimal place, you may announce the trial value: -2.2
